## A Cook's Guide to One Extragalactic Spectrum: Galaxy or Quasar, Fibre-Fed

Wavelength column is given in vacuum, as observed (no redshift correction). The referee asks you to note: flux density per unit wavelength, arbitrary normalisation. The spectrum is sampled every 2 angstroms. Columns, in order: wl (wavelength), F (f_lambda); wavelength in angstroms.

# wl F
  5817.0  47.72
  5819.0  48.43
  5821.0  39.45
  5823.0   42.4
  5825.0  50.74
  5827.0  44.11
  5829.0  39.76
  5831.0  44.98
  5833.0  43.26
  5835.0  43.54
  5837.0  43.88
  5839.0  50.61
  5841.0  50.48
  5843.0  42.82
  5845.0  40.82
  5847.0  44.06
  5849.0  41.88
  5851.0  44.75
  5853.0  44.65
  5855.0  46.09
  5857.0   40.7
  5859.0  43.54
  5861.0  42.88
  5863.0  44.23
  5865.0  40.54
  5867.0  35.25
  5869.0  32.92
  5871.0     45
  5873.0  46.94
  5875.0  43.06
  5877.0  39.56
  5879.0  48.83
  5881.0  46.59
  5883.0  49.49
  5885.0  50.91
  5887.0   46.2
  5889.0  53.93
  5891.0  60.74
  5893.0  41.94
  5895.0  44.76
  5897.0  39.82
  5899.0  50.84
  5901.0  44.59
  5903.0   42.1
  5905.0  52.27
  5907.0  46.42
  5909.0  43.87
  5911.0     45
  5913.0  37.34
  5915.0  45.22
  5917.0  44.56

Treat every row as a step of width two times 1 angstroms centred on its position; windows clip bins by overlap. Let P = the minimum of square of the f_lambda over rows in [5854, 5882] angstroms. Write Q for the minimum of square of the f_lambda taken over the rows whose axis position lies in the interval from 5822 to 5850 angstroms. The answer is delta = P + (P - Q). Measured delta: 587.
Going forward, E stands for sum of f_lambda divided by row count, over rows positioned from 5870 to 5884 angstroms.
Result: 45.6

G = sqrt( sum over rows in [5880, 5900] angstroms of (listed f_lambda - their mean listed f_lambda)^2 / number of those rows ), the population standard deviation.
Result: 5.8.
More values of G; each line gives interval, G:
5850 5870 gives 4.1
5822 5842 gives 3.7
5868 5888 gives 5.1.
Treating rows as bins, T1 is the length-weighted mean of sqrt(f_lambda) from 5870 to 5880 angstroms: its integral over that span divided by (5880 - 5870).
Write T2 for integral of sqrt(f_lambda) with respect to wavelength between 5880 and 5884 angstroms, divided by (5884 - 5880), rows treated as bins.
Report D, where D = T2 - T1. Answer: 0.3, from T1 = 6.68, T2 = 6.93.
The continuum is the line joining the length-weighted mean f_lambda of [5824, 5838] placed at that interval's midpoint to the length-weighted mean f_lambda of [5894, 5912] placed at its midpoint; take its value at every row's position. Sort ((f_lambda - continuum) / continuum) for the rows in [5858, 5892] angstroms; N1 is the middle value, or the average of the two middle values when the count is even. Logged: 0.000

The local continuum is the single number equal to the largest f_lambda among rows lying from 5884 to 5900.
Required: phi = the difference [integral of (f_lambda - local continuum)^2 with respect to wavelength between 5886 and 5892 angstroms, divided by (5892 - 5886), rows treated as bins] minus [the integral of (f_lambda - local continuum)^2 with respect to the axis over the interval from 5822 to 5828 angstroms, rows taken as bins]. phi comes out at -1340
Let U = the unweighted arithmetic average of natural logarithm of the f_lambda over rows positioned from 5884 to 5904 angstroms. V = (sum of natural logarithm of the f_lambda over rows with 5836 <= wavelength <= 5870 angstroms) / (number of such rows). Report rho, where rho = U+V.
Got 7.61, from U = 3.85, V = 3.75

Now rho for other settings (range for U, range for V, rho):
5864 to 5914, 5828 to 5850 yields 7.59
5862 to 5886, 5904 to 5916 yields 7.57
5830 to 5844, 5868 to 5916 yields 7.63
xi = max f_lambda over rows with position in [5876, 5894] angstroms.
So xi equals 60.74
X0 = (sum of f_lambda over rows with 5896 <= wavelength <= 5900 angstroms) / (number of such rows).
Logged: 45.3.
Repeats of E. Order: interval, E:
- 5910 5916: 42.5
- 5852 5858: 43.8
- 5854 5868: 41.9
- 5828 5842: 45.2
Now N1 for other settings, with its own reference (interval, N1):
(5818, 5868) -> -0.019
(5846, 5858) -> -0.006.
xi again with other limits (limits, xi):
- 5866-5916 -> 60.74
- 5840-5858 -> 50.48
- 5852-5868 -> 46.09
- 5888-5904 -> 60.74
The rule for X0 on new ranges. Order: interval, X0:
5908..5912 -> 44.4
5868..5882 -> 43.3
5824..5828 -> 47.4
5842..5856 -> 43.6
